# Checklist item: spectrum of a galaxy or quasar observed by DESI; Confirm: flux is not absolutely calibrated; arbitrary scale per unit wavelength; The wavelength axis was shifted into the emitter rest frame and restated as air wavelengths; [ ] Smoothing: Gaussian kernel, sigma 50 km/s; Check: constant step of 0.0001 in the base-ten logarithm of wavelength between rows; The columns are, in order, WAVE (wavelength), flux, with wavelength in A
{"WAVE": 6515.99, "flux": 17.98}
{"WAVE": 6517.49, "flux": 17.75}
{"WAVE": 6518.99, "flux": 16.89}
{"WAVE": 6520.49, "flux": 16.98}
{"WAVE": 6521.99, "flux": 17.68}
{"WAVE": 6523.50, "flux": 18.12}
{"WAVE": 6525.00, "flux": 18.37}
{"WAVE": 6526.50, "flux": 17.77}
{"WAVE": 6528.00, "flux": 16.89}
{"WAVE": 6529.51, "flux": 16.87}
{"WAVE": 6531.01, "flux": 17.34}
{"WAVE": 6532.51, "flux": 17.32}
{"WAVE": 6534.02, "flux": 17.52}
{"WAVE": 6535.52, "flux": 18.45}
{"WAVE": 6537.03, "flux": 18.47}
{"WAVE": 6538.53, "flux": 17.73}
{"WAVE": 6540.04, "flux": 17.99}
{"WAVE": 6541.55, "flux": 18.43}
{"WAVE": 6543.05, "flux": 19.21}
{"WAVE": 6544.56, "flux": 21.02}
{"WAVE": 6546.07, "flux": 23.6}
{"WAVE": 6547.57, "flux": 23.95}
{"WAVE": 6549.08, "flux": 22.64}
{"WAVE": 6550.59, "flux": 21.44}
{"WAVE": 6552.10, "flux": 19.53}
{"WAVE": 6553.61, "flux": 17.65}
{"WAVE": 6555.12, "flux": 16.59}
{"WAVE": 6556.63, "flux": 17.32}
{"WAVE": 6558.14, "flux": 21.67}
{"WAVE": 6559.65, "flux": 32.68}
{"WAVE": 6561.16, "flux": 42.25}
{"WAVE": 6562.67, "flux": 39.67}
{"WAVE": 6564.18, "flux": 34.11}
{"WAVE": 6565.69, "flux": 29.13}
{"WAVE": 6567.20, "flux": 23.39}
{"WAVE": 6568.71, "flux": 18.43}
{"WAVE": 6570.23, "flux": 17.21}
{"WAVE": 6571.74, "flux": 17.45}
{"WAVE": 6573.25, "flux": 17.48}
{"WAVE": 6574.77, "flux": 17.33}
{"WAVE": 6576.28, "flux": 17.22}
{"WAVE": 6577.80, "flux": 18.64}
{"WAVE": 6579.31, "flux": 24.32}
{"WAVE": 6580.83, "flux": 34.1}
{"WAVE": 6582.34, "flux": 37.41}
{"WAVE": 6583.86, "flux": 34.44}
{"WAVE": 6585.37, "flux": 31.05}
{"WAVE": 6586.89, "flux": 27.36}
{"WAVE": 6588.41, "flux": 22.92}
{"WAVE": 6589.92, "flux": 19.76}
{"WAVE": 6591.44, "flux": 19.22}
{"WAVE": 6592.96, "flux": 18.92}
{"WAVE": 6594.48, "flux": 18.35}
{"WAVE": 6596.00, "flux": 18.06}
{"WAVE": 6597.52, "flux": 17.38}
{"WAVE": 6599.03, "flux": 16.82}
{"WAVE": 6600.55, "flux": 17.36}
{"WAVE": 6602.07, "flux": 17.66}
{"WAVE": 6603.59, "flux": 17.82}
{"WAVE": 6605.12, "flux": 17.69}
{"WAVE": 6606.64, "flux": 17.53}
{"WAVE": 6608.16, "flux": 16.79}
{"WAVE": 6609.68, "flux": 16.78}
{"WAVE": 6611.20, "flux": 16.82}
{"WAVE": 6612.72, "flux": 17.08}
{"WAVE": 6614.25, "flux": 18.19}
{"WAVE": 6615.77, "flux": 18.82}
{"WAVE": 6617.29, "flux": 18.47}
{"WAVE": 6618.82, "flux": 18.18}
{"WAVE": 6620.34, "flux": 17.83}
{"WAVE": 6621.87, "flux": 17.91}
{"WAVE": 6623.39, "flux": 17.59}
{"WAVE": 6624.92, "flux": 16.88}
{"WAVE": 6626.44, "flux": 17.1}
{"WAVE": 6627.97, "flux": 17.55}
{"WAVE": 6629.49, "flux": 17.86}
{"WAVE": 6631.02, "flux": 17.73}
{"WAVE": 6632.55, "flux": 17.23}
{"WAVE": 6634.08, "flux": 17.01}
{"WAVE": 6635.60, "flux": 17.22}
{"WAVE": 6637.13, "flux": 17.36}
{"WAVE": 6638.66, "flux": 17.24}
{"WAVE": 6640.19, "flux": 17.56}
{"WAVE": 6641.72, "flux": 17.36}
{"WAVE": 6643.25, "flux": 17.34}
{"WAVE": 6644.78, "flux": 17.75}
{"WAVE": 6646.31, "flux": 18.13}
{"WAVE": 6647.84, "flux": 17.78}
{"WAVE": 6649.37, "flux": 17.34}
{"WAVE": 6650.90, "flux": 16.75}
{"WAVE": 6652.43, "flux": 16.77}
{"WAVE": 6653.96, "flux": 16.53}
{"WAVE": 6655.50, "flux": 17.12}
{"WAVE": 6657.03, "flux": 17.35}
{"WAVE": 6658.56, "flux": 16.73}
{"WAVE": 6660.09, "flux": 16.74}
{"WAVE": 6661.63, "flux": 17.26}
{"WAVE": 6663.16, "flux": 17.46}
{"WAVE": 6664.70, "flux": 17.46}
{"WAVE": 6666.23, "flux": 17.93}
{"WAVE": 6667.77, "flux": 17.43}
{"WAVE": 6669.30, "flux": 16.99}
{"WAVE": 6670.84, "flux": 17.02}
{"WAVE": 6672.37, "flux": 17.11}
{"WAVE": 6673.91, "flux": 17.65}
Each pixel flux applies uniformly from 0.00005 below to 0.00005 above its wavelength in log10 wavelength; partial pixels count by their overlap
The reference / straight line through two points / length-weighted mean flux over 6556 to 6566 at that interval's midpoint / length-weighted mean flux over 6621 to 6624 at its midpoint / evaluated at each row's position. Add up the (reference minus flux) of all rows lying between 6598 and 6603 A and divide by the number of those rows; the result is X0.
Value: 5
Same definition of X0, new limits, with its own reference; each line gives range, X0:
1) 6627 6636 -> -2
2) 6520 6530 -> 22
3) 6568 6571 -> 12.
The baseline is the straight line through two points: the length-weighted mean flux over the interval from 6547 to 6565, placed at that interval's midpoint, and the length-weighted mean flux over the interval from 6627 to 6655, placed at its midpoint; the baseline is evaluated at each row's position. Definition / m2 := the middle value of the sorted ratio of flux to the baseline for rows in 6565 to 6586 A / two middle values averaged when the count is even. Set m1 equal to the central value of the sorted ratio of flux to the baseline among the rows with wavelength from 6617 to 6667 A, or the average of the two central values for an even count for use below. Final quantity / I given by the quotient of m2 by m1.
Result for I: 0.9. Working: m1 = 1.01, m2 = 0.87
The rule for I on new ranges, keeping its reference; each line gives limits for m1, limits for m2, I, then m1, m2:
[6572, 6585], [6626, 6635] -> 1.0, 0.91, 0.94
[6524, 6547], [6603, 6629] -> 1.4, 0.64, 0.91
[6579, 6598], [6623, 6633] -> 0.9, 1.01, 0.94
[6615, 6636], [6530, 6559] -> 0.7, 0.94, 0.68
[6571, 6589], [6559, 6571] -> 1.2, 1.02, 1.23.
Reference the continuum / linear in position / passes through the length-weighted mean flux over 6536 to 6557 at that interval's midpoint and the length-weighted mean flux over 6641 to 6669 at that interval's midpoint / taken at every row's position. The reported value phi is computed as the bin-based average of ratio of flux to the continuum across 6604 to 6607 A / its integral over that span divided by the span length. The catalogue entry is 0.96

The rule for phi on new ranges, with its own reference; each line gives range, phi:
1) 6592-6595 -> 1.00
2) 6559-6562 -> 1.95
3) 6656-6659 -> 0.99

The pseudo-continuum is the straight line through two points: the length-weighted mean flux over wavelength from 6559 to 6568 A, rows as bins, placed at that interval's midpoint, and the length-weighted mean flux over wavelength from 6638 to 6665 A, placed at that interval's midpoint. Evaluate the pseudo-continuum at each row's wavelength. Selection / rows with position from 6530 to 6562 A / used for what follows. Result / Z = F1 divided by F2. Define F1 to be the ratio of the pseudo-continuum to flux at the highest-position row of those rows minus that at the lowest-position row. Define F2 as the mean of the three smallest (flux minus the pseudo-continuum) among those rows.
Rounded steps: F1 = -1.47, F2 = -22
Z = 0.068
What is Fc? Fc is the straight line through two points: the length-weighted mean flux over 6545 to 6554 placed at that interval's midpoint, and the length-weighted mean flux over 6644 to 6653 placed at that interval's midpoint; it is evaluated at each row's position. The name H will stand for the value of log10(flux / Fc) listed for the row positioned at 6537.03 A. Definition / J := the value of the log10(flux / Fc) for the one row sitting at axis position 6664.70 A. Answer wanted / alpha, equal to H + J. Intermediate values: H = -0.08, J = 0.02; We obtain -0.061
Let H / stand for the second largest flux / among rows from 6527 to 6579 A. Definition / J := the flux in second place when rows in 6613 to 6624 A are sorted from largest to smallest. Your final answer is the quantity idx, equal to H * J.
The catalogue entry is 733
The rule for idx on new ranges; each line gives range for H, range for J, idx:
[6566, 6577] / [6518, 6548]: 435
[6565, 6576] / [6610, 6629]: 432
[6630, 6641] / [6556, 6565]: 697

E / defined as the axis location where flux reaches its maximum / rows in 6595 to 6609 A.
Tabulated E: 6596.00 A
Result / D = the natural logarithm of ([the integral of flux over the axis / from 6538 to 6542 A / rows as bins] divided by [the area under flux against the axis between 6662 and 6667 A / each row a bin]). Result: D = -0.20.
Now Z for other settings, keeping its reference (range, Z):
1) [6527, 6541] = 0.012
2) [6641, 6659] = 0.112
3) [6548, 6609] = 0.005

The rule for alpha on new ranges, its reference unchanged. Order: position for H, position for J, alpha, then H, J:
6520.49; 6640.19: -0.134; -0.13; -0.01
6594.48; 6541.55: -0.107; -0.03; -0.08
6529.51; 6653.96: -0.142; -0.12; -0.02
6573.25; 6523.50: -0.169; -0.07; -0.10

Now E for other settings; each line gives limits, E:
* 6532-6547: 6546.07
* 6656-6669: 6666.23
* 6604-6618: 6615.77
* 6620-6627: 6621.87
